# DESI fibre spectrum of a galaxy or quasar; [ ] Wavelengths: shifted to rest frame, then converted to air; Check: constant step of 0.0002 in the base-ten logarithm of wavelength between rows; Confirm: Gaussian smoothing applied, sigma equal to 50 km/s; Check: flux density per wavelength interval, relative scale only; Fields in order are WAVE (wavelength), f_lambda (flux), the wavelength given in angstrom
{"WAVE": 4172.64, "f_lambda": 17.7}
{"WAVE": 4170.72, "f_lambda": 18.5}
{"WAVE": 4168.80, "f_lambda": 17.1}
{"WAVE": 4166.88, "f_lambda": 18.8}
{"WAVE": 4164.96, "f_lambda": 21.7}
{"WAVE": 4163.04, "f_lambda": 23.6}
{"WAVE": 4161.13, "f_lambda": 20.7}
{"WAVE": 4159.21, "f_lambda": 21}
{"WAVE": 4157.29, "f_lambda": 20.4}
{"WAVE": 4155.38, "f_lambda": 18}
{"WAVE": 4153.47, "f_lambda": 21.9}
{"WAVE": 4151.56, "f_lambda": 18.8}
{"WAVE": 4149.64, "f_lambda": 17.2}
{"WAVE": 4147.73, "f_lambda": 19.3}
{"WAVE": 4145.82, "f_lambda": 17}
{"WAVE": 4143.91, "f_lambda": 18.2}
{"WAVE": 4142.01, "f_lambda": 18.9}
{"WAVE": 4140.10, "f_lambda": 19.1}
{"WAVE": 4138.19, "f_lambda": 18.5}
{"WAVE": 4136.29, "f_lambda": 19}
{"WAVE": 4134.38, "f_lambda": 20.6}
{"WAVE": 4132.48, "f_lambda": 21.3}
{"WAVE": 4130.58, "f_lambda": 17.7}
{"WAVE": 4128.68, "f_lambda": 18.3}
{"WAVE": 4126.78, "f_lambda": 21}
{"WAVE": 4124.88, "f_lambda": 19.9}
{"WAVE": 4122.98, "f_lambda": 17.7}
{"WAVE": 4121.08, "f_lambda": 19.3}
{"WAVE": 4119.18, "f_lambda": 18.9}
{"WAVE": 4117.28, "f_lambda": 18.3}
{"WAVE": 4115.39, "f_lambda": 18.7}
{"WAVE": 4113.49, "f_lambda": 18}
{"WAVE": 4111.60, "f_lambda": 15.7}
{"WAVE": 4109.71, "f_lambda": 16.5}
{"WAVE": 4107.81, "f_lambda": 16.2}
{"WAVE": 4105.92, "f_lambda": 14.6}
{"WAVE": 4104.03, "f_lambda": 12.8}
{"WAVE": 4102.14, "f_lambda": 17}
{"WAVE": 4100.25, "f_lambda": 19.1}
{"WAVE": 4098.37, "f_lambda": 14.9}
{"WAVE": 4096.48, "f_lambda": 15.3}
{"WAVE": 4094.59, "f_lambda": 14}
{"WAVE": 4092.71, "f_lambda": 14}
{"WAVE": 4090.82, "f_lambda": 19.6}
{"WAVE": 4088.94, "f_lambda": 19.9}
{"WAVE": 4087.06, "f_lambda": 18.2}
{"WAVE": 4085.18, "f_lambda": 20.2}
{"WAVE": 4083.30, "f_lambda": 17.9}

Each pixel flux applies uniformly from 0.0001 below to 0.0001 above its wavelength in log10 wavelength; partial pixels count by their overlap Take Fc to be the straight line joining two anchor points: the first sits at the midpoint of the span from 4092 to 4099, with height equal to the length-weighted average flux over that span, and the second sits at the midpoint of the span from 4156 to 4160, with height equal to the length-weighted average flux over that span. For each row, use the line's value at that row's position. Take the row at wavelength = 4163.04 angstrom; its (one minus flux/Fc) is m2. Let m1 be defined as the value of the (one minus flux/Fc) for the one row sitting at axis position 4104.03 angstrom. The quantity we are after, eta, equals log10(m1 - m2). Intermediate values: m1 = 0.17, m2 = -0.13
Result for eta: -0.5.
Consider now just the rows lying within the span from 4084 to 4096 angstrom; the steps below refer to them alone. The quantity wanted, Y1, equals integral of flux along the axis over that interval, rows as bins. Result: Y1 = 211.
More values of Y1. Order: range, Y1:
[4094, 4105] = 171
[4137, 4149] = 222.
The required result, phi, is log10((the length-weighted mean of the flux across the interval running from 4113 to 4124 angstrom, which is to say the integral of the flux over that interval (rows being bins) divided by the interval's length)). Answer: 1.27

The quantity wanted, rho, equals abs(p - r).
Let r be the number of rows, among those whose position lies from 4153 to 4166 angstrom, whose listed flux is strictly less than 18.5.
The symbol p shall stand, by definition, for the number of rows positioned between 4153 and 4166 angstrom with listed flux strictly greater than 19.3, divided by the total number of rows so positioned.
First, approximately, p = 0.86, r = 1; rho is 0.1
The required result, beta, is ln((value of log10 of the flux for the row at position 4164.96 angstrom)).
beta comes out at 0.290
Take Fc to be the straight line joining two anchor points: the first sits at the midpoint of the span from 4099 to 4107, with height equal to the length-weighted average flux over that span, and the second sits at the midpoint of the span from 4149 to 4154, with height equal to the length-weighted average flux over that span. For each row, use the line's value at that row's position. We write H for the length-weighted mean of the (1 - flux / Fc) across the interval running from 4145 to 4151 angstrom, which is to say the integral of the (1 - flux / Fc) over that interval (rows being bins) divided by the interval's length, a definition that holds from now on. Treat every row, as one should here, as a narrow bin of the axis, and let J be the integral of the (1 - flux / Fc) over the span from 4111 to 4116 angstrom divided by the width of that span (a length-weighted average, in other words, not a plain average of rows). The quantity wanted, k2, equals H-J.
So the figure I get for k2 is 0.11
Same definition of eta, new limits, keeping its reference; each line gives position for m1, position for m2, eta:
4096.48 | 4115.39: -1.0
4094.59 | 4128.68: -1.2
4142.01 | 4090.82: -0.4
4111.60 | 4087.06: -0.5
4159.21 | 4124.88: -0.9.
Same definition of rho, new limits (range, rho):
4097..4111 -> 6.0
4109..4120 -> 4.0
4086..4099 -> 4.7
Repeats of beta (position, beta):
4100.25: 0.248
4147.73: 0.251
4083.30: 0.225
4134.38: 0.273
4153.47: 0.293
